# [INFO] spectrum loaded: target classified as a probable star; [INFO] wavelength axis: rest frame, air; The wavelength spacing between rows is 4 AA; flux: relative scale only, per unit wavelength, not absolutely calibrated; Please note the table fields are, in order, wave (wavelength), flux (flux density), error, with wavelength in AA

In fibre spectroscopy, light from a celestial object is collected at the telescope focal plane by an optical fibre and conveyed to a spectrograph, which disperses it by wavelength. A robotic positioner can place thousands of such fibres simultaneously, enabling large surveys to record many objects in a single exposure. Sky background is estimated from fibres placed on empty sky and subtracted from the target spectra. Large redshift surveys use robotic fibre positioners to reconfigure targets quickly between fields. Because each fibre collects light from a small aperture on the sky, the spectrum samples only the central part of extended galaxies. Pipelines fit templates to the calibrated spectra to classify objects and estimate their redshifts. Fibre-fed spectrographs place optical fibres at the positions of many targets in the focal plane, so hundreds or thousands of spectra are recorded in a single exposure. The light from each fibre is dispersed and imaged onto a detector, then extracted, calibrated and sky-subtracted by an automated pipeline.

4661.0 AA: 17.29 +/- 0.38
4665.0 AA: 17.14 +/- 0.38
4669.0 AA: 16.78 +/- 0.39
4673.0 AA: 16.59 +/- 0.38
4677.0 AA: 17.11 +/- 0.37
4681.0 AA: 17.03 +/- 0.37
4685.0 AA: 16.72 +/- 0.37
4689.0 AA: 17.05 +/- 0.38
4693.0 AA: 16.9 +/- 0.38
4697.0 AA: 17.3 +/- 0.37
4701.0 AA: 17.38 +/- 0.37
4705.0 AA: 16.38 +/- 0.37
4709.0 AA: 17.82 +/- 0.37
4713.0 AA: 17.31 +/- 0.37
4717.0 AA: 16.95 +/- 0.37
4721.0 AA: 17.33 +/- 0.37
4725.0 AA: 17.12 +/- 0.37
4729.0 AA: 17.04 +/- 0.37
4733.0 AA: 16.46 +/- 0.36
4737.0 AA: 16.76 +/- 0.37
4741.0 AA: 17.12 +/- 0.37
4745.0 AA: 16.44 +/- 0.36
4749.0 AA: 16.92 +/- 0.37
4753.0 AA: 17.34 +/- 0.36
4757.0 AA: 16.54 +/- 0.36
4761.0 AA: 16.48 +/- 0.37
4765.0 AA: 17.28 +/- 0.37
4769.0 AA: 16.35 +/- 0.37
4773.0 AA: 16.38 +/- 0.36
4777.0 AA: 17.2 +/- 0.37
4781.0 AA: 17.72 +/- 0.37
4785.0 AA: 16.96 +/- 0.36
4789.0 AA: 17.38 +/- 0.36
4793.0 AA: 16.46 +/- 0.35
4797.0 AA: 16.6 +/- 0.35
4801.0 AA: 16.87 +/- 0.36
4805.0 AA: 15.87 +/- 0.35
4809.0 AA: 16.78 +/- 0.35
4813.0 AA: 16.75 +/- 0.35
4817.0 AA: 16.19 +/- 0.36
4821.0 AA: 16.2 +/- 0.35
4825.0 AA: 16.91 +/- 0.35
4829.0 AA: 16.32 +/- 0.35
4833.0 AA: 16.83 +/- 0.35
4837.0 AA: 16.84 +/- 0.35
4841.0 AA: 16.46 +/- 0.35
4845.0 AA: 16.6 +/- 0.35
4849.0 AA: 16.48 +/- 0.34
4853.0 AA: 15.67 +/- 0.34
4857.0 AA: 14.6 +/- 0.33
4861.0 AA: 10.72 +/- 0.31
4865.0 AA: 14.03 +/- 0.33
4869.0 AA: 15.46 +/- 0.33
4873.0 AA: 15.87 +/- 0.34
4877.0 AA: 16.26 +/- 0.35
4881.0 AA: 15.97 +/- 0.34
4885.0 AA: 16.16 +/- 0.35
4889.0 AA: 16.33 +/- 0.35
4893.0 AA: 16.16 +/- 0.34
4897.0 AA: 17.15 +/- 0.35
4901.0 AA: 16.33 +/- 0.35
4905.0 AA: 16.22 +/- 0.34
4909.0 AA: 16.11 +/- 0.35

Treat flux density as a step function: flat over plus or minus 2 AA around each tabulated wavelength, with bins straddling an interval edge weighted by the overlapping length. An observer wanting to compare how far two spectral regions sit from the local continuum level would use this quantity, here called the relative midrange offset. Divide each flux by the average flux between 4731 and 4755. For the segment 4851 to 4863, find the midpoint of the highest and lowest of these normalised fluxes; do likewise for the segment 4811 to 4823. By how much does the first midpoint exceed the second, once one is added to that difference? 0.81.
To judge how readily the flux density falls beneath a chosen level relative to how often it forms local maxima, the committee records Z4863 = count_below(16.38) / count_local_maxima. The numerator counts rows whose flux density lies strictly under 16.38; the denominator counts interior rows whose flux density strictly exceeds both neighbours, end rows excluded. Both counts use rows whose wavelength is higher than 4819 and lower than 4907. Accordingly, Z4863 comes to 2.5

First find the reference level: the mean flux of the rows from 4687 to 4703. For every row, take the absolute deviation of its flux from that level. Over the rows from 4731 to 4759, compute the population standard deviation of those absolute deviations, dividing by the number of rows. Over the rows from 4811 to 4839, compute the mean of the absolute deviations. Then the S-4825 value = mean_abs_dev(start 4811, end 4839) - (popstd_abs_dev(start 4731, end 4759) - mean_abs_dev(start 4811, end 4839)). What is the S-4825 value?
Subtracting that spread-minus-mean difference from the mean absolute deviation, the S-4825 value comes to 0.91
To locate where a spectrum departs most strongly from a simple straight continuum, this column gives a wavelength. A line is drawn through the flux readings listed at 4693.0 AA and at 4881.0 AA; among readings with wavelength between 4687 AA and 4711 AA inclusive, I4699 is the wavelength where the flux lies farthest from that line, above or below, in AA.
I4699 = 4709.0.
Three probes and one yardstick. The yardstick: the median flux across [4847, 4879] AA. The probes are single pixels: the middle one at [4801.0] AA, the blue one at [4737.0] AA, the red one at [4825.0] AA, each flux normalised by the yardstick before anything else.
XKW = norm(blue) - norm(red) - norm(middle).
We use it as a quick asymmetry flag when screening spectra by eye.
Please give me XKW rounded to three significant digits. -1.09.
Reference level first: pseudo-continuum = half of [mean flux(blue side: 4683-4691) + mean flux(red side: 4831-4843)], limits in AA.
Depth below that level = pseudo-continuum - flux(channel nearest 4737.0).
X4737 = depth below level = 0.0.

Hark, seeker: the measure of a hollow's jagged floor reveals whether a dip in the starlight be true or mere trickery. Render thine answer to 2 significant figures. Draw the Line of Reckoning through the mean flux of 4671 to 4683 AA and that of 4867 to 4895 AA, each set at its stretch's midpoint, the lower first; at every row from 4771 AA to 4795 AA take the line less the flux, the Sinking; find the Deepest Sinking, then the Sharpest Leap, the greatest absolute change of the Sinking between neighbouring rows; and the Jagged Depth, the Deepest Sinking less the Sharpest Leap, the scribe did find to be -0.79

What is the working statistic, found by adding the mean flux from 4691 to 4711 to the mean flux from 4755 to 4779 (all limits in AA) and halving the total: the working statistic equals 16.9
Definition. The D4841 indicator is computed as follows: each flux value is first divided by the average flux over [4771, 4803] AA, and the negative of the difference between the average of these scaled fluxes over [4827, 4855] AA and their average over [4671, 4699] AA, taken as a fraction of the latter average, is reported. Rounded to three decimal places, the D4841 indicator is 0.029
